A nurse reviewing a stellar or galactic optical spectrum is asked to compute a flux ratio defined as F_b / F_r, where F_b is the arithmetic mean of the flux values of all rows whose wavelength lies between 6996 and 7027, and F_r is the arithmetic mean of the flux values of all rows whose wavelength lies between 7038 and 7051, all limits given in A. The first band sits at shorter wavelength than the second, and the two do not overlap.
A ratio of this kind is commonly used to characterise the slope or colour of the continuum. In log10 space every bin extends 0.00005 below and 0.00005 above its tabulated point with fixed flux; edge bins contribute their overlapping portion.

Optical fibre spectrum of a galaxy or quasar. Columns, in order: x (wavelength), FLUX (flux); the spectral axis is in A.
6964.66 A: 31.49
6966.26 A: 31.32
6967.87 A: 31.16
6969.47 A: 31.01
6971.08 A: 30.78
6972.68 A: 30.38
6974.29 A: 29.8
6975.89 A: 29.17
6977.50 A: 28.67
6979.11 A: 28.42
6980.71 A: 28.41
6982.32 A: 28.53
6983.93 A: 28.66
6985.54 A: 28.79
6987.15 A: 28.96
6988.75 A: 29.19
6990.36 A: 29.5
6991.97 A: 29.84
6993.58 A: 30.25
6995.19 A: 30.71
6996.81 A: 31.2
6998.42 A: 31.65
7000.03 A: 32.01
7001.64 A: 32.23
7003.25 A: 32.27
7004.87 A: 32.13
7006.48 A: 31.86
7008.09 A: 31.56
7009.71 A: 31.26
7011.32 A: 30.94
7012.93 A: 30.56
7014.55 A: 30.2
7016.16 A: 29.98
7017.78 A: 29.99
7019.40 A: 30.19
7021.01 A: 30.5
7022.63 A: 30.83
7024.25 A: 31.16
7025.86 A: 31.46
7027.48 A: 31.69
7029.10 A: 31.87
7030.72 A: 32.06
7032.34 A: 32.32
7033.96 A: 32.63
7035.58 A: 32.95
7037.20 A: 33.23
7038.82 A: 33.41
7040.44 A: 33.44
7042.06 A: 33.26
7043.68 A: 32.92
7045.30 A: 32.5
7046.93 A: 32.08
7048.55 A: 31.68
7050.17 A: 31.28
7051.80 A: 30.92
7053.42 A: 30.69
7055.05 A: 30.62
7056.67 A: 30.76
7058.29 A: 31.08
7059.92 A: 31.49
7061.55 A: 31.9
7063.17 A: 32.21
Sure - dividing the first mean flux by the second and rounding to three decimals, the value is 0.957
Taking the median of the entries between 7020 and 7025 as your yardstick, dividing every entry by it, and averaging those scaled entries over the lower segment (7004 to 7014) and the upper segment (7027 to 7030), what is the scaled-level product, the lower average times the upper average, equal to 1.05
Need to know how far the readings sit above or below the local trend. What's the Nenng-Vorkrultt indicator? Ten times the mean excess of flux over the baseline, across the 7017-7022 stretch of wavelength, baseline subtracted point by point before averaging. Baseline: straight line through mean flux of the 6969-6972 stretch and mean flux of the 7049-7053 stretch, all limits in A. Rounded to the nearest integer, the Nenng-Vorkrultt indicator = -8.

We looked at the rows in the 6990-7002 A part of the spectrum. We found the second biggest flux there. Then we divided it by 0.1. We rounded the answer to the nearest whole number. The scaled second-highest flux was 320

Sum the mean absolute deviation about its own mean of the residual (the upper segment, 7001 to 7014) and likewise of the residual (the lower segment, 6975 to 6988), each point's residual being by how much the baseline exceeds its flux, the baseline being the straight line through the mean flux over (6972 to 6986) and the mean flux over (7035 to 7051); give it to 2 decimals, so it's 0.96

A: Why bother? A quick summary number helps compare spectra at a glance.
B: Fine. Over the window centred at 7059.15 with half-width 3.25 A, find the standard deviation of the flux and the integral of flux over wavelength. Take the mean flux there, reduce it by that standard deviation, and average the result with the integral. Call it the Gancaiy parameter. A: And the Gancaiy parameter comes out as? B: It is 117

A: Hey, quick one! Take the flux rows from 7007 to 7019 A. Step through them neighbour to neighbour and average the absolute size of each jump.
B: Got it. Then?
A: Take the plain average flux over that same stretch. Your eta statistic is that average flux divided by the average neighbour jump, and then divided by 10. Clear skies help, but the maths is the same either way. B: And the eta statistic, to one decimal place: 11.6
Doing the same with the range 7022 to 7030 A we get 12.1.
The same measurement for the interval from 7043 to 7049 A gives 7.8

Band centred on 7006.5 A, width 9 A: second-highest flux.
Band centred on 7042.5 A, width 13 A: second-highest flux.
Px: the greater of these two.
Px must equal 33.4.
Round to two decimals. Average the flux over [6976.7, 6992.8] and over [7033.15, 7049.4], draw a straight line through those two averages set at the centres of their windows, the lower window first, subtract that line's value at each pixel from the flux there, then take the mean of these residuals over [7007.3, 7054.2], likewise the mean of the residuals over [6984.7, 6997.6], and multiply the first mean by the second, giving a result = -0.20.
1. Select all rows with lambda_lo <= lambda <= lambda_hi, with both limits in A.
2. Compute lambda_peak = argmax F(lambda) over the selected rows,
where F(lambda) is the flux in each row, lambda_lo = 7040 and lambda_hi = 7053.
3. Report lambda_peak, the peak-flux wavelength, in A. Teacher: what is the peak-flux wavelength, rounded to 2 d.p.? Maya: 7040.44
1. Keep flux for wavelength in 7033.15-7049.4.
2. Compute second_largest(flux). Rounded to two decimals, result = 33.41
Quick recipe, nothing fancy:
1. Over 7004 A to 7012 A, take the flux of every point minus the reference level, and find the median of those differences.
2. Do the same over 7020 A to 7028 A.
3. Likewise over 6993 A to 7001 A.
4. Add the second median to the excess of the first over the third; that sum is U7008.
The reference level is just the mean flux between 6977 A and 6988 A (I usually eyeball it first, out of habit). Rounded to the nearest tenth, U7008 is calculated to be 2.9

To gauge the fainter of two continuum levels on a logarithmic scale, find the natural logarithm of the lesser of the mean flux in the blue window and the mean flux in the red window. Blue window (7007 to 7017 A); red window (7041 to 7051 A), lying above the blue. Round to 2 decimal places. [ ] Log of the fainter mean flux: 3.43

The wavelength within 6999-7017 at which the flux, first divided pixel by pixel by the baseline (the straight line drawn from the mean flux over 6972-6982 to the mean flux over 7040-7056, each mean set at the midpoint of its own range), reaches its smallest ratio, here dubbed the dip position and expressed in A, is 7016.16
